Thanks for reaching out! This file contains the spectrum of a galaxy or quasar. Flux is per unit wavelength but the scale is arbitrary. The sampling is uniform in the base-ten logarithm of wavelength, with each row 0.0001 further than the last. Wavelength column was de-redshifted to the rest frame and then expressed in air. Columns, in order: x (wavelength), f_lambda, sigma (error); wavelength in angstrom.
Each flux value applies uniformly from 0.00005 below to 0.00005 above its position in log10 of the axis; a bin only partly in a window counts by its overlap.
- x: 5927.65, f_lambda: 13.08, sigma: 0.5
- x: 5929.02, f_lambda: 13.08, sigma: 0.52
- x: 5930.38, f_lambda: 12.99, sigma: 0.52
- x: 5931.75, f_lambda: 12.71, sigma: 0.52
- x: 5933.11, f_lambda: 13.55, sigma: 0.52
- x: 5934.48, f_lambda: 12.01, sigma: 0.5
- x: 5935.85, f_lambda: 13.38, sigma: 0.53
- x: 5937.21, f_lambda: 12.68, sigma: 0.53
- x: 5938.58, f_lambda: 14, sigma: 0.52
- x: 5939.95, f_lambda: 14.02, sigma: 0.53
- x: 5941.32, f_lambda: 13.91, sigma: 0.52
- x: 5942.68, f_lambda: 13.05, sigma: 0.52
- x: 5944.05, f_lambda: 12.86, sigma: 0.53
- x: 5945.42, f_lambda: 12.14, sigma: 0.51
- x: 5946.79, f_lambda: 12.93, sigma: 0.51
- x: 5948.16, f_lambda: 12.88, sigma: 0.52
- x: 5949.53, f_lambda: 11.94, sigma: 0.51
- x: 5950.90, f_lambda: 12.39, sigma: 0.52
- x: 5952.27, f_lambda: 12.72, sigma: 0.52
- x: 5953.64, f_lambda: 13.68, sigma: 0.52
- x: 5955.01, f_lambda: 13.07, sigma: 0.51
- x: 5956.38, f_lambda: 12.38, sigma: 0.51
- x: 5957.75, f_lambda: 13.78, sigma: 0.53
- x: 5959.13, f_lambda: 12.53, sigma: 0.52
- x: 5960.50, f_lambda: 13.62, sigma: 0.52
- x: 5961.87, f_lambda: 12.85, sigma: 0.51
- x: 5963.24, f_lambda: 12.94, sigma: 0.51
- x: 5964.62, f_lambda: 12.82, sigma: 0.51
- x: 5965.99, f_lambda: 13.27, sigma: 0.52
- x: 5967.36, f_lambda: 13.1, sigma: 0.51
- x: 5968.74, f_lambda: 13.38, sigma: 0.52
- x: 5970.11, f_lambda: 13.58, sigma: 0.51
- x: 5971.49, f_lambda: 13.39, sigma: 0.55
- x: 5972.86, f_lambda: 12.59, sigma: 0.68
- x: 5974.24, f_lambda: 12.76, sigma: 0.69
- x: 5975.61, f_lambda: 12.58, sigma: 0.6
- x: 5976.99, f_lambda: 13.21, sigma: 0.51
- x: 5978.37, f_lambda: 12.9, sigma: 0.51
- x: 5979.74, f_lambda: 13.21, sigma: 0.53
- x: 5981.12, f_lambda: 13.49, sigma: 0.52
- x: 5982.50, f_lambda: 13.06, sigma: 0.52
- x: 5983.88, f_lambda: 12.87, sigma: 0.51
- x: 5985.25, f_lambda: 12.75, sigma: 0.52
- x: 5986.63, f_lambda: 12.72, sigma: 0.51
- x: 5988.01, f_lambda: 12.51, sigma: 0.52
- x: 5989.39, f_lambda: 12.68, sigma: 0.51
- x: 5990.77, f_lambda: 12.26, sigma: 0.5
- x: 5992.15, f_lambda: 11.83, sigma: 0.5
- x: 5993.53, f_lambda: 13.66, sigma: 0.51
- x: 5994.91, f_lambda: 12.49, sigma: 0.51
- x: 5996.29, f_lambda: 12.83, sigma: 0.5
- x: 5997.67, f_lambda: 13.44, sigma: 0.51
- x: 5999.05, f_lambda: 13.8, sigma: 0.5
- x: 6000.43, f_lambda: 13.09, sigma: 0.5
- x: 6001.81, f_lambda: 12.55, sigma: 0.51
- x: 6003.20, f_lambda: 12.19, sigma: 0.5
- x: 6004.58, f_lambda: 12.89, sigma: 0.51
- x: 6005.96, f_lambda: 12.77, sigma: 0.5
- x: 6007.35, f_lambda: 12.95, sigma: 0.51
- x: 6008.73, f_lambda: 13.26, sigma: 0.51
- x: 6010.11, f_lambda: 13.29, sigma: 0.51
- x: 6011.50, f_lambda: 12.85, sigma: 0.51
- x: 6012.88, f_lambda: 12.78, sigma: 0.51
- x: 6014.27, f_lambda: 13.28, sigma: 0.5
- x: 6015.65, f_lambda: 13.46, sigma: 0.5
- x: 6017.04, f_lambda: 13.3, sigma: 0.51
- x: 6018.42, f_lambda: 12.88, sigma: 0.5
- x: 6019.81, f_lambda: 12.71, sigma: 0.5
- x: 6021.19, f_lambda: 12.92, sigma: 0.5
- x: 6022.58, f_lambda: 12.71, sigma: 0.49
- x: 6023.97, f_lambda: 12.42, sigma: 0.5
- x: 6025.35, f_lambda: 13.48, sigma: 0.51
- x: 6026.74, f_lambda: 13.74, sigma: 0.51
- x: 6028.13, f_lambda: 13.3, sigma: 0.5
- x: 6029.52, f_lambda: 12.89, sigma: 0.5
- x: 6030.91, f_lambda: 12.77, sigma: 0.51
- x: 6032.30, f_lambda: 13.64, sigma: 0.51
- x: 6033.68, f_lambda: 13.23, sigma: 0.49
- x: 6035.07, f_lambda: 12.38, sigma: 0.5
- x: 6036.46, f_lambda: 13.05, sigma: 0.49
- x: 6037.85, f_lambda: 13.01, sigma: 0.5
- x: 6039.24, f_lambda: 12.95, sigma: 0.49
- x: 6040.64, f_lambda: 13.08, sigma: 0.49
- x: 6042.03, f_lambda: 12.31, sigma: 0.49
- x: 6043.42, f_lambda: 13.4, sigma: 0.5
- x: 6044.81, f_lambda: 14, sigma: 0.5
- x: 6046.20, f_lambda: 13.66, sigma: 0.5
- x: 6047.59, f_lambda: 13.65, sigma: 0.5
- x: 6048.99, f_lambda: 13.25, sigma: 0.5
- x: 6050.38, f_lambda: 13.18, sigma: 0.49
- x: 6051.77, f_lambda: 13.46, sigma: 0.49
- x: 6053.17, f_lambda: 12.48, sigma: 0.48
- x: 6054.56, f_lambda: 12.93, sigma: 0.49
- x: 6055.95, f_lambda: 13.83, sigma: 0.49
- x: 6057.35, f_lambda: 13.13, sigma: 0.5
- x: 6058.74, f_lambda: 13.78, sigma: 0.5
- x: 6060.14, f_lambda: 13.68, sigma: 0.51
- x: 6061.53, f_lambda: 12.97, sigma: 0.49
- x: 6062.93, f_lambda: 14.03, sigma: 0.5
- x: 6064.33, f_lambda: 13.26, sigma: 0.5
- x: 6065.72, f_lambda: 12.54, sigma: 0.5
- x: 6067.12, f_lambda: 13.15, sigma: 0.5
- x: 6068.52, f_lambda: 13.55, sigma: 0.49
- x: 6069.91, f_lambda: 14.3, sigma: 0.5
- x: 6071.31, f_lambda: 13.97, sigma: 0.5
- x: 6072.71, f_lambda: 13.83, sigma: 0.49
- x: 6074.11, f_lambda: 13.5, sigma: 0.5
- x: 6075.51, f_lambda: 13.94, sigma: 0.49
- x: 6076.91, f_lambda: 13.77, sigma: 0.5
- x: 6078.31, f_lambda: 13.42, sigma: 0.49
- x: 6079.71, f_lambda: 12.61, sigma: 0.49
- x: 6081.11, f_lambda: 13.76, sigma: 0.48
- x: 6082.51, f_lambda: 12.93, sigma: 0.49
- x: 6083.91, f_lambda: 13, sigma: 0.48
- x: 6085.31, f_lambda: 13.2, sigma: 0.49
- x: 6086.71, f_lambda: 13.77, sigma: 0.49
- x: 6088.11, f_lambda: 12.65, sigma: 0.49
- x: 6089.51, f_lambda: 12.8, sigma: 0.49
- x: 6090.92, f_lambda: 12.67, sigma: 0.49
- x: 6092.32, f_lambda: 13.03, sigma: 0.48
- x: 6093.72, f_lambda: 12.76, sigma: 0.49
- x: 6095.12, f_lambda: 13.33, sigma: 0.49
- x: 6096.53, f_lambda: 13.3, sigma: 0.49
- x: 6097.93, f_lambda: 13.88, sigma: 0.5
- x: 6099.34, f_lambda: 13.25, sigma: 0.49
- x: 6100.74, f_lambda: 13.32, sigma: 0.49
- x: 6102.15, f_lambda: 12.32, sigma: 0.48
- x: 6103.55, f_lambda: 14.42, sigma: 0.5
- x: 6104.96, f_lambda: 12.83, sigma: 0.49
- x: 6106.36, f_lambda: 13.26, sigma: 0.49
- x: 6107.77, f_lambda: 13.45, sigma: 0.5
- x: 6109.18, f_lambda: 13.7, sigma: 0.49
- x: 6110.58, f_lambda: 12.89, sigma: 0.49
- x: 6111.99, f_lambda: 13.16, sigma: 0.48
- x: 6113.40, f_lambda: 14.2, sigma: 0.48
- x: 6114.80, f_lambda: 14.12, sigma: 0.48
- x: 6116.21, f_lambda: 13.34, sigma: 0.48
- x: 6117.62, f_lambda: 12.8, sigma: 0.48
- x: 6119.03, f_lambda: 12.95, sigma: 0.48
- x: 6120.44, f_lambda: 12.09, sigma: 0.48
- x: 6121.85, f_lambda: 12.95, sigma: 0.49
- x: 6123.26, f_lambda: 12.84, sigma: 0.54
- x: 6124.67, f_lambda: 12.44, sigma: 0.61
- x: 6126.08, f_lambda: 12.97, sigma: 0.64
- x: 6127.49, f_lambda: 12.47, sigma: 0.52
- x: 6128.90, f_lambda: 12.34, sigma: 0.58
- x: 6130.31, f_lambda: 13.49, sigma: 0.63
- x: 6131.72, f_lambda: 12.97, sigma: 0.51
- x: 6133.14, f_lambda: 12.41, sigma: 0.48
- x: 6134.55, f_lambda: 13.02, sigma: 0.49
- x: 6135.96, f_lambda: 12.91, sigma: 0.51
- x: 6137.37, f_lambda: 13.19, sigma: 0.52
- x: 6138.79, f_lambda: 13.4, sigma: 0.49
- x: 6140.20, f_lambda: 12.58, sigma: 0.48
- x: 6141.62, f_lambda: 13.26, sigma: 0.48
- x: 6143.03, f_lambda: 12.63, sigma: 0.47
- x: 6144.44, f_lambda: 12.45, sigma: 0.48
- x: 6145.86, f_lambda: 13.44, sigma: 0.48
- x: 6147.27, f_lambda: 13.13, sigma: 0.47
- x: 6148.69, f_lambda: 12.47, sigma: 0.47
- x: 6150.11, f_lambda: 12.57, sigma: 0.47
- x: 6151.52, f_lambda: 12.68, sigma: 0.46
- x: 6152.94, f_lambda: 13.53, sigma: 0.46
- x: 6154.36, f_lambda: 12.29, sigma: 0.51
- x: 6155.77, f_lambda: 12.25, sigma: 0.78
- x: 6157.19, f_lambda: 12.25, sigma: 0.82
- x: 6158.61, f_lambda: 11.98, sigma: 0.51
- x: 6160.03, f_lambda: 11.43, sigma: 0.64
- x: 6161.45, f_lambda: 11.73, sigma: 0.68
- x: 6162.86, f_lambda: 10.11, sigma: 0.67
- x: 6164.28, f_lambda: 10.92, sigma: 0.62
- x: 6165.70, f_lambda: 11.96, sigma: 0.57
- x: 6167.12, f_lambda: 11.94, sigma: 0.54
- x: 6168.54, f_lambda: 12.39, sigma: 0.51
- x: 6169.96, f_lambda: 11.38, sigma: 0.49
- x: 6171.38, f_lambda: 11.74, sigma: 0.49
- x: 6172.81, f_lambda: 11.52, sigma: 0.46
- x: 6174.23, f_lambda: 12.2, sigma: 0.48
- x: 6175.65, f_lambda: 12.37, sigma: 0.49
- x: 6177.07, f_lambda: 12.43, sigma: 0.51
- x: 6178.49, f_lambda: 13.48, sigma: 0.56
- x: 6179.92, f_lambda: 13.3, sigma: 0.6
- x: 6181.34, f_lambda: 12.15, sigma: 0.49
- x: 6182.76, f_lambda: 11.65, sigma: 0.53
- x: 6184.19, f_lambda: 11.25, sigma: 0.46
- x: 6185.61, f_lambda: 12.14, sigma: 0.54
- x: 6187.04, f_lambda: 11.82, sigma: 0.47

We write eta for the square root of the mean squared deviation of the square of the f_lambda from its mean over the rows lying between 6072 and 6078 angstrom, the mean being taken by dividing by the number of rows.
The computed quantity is 4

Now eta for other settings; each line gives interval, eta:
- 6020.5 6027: 13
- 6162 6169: 19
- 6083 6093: 9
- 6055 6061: 8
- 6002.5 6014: 8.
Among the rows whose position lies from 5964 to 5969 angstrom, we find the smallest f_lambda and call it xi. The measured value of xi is 12.82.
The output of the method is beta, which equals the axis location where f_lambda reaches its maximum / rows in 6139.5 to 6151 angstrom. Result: 6145.86 angstrom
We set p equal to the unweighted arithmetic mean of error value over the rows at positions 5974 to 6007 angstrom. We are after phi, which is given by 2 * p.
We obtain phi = 1.04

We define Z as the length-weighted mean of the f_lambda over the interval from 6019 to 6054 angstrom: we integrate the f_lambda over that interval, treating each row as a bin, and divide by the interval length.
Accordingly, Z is 13.11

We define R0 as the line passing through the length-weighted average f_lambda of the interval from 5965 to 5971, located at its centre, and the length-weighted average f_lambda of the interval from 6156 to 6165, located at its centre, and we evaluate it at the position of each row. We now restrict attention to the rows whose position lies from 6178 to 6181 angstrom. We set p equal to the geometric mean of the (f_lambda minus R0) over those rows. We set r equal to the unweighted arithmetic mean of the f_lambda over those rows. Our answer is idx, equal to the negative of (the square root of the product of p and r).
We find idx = -5.3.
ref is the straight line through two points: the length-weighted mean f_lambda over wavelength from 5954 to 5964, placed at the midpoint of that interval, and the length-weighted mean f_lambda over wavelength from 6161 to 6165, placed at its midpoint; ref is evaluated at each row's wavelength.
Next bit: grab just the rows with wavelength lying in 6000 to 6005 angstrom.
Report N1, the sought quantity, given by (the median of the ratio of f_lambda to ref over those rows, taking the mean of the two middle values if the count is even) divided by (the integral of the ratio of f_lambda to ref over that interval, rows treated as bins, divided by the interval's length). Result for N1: 1.01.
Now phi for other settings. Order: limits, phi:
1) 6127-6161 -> 1.06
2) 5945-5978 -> 1.07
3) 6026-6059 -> 0.99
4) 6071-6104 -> 0.98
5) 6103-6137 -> 1.03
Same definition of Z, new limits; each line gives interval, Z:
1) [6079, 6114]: 13.22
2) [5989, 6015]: 12.89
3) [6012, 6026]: 13.00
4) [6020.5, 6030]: 13.07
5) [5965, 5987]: 13.06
